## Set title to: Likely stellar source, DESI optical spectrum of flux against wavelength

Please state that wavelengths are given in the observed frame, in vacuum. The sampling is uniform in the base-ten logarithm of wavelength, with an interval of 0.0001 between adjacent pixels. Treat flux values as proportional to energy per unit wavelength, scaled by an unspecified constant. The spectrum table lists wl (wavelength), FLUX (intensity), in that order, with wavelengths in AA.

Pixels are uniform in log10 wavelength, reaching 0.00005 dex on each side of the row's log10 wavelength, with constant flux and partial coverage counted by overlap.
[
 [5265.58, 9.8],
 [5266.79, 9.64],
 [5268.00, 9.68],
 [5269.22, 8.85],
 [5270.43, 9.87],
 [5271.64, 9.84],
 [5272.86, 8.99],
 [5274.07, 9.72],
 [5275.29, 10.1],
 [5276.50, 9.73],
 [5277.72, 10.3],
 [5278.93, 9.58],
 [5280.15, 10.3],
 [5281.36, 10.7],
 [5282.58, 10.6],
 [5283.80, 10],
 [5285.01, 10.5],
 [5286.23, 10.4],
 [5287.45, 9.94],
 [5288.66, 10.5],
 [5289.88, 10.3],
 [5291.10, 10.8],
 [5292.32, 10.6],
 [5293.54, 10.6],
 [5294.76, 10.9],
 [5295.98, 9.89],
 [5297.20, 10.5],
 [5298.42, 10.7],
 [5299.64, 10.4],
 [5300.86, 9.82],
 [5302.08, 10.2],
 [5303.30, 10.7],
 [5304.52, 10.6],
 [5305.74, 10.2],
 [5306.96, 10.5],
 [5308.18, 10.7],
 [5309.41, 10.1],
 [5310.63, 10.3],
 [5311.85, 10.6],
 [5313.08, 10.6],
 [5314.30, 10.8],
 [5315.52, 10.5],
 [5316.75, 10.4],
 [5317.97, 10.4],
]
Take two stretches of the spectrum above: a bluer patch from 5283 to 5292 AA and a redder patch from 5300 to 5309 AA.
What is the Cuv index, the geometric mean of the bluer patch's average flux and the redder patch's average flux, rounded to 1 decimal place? 10.4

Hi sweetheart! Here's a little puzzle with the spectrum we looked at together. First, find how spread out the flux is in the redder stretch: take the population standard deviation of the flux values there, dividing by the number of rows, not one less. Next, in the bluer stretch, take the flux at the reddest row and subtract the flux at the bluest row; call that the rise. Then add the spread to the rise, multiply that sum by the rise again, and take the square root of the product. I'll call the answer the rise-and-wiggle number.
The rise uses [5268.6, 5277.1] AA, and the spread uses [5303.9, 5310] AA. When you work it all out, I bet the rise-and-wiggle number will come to 1.0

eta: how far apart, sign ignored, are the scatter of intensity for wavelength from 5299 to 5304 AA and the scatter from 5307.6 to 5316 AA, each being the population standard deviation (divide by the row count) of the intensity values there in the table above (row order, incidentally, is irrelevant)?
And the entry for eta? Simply 0.10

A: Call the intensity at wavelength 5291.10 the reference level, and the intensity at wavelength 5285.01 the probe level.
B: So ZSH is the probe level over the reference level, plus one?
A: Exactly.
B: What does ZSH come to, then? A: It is 1.97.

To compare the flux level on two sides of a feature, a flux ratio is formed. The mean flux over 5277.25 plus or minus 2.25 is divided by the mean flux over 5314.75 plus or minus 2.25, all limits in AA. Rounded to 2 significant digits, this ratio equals 0.94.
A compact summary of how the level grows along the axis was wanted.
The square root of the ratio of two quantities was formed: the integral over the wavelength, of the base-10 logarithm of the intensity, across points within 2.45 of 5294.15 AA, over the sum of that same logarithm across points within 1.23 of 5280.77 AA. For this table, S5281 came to 1.56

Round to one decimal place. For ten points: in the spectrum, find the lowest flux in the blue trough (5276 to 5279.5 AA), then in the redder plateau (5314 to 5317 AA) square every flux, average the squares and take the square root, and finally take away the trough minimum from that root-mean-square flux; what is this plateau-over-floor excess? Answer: 1.0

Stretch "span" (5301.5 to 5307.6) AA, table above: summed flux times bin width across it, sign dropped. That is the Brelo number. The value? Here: 63.8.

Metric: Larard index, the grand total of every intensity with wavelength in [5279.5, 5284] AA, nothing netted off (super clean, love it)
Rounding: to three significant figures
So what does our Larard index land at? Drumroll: 41.6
